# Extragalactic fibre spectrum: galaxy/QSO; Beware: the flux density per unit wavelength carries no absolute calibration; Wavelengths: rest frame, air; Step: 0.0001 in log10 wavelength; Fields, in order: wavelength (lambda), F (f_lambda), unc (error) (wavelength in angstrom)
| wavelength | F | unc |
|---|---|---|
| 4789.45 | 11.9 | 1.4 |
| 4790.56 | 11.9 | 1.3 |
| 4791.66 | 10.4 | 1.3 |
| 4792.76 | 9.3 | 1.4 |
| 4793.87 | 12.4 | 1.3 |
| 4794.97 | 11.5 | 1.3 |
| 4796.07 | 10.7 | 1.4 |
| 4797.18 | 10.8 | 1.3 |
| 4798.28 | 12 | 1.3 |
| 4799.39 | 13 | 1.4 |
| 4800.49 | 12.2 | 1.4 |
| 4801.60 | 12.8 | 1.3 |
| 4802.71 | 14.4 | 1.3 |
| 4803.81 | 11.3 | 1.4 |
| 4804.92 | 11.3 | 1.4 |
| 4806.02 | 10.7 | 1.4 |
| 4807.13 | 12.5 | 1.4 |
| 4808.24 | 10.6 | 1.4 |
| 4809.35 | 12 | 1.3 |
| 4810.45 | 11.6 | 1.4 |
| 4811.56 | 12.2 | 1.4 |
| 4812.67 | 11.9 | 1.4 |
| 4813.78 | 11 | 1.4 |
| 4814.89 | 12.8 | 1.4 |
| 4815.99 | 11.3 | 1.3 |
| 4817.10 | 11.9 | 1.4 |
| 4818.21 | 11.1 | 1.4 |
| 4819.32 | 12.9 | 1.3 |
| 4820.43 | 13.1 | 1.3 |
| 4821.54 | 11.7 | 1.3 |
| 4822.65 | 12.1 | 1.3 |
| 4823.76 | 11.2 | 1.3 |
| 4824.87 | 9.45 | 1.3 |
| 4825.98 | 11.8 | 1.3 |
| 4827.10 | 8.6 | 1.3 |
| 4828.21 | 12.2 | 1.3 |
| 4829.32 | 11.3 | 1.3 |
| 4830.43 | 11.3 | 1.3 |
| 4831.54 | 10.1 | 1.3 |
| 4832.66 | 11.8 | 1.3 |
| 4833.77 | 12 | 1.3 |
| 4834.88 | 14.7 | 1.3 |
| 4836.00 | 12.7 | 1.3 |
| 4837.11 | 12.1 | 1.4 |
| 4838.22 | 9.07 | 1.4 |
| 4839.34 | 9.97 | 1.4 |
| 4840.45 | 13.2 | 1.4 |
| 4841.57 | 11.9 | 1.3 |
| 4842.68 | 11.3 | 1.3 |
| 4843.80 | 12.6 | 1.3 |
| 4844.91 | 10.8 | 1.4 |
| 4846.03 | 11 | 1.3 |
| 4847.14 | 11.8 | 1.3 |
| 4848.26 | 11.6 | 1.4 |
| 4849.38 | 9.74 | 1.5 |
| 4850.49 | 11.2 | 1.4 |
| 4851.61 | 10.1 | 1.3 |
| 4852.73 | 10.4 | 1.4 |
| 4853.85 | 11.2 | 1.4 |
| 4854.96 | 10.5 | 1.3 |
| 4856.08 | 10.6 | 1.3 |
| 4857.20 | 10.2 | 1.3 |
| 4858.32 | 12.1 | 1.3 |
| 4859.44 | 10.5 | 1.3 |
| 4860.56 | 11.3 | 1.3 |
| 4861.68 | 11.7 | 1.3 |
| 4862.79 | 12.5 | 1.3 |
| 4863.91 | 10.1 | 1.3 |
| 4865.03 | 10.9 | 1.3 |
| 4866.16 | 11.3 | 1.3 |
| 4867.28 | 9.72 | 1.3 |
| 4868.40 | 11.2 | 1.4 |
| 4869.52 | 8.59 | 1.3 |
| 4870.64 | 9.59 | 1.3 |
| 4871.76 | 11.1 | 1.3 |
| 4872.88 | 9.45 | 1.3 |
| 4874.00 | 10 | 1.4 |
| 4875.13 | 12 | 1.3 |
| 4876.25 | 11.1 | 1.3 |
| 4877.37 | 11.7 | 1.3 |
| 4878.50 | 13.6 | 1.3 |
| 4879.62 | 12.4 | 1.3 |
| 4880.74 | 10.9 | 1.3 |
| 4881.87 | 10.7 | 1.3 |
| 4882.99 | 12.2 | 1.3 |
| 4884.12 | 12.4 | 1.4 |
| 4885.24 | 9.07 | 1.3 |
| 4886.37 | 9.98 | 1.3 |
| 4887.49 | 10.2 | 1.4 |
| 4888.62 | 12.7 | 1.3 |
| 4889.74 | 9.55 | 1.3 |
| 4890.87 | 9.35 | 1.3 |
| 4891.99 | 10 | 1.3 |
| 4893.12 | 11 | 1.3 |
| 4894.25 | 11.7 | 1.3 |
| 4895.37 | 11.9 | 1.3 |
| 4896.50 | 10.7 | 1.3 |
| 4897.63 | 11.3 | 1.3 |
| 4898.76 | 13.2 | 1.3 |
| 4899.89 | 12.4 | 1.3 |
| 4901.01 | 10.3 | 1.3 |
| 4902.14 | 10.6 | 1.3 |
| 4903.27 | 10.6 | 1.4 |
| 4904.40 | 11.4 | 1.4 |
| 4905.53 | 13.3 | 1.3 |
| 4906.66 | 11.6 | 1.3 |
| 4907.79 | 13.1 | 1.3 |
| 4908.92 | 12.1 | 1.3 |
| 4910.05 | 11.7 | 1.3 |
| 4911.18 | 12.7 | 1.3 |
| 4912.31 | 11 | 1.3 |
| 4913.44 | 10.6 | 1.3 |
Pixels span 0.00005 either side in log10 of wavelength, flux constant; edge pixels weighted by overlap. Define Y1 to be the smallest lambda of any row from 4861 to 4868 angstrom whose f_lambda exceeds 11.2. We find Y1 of 4861.68 angstrom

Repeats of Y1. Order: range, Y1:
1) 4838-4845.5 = 4840.45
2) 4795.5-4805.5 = 4798.28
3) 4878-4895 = 4878.50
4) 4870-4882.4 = 4875.13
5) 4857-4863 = 4858.32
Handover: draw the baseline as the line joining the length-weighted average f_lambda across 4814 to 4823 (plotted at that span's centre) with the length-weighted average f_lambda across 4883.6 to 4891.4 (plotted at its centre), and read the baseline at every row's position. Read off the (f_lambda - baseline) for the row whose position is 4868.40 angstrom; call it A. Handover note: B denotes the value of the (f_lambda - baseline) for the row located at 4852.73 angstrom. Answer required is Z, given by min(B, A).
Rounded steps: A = 0.3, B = -0.9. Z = -0.9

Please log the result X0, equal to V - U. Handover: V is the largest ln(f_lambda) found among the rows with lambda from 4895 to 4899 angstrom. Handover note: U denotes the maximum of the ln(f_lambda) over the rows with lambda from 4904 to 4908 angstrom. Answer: -0.01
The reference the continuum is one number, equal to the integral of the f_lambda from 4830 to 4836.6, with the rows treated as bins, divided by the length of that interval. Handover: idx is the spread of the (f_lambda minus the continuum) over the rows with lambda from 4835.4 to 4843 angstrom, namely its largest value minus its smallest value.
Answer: 4.1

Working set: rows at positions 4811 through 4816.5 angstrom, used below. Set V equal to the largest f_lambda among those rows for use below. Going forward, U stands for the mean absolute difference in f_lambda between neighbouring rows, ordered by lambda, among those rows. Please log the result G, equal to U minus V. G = -11.7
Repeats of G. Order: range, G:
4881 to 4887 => -10.9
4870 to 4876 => -10.6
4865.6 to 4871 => -9.6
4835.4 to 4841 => -11.3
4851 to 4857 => -10.7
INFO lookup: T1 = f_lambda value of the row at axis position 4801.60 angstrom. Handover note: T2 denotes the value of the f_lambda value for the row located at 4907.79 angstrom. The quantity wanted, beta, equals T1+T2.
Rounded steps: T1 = 12.8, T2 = 13.1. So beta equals 25.9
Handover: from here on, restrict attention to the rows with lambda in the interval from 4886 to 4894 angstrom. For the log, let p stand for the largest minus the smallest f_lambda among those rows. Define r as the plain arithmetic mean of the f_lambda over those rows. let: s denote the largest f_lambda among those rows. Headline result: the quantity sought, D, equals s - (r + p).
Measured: -1.05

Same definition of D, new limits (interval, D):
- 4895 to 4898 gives -0.60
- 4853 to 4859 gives -0.72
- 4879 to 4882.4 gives -0.63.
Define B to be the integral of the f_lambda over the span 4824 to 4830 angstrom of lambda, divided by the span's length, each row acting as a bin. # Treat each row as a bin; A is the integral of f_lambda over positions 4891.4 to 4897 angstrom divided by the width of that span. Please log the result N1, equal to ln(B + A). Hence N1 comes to 3.08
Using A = 11.1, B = 10.7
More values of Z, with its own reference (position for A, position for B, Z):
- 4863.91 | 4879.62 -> -0.9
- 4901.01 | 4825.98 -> -0.1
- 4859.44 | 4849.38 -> -1.6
